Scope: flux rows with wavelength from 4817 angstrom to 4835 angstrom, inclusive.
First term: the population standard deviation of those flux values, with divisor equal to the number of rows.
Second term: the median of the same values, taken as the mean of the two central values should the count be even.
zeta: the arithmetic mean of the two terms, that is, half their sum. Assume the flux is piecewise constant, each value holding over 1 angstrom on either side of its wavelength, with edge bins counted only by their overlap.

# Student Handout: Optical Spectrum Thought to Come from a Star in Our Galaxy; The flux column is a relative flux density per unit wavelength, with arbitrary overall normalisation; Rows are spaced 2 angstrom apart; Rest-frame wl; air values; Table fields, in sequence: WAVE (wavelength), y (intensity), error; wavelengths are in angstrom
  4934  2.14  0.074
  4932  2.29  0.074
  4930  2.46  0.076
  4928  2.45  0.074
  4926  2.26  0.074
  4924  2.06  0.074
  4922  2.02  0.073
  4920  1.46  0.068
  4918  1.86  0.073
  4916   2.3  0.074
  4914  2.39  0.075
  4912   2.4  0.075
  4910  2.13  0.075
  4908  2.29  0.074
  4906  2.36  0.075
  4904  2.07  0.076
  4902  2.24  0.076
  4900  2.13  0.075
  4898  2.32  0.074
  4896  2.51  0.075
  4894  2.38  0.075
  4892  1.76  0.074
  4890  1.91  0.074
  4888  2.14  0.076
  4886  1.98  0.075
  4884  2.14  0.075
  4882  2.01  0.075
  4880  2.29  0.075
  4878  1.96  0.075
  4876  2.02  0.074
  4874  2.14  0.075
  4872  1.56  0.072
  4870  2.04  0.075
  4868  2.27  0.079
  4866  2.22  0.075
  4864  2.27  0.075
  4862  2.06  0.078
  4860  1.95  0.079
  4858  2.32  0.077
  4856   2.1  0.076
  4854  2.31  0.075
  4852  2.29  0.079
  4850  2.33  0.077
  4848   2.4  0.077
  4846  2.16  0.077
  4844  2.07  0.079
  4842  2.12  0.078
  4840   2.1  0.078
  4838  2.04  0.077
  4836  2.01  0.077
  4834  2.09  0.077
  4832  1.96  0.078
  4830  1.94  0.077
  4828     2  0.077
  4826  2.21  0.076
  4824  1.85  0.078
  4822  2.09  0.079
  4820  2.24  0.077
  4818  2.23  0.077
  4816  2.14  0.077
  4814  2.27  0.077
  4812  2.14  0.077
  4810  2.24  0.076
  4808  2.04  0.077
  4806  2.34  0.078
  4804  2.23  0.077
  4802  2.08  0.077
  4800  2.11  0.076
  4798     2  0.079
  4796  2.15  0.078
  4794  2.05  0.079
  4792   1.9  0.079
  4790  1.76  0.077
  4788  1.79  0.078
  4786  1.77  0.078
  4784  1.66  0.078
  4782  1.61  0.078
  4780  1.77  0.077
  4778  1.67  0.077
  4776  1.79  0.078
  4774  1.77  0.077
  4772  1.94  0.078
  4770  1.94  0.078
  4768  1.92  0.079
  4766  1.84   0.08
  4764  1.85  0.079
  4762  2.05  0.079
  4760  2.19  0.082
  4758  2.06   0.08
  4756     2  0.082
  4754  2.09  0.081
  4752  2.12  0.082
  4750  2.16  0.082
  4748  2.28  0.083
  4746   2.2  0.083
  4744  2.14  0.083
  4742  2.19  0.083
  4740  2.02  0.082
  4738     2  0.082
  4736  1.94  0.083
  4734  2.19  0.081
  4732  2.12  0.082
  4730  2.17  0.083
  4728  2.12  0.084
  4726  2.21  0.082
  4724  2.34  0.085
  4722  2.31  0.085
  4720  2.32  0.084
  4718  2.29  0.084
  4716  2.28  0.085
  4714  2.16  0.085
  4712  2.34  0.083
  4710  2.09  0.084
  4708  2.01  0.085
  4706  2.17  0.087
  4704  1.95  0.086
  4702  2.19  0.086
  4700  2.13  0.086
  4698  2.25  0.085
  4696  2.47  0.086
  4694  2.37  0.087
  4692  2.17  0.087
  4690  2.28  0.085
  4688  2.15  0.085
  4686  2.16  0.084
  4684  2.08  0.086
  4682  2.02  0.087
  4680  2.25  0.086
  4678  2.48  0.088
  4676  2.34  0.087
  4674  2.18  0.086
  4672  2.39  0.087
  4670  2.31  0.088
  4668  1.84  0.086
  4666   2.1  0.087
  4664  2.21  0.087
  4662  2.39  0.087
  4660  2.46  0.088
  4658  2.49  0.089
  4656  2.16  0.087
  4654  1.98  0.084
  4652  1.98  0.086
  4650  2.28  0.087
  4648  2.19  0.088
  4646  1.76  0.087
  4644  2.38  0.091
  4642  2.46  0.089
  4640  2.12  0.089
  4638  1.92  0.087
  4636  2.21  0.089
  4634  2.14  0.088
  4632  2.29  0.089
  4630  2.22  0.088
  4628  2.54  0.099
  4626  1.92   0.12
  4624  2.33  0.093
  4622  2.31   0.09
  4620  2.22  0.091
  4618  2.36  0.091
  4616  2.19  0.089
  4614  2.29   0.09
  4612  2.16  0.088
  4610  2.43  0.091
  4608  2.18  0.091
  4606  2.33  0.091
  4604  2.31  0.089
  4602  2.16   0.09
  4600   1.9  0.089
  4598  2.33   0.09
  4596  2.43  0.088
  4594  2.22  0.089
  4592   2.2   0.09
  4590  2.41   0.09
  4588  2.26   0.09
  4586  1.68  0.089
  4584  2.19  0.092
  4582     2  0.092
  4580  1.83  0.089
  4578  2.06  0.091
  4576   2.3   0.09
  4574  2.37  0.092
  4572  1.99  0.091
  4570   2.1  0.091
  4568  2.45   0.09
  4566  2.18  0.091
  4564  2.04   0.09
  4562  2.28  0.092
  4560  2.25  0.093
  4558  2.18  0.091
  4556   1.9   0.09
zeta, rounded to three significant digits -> 1.11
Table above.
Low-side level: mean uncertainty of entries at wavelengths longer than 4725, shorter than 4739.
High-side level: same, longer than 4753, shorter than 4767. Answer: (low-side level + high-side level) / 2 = 0.081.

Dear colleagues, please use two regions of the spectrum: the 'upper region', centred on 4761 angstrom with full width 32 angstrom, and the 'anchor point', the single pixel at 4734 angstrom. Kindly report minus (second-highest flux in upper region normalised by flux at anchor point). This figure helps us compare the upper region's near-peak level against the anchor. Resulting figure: -1.00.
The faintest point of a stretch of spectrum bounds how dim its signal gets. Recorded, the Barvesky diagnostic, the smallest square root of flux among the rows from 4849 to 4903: 1.25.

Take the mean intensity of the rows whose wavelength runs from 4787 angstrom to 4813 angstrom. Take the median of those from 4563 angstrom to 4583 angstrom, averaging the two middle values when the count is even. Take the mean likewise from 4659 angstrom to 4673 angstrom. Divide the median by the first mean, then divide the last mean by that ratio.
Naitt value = 2.23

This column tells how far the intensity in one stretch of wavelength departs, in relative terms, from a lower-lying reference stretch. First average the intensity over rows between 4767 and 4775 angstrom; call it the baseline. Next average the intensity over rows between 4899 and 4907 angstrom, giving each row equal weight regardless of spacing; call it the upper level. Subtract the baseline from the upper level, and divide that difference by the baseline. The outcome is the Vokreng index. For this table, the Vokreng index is 0.16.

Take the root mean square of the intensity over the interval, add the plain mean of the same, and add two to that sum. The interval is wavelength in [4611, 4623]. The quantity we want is 6.51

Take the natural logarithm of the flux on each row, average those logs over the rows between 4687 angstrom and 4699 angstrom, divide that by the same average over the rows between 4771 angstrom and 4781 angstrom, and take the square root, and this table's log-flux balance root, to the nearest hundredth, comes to 1.19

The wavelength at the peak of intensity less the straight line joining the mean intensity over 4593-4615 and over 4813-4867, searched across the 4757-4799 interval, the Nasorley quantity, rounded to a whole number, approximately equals 4760 angstrom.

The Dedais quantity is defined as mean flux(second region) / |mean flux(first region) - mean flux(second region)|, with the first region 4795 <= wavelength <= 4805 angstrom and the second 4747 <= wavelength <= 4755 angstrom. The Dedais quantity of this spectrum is 45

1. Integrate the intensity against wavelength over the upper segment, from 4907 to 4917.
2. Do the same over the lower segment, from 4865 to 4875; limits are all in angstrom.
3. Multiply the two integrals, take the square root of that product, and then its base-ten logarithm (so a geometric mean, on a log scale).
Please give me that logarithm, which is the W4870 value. 1.337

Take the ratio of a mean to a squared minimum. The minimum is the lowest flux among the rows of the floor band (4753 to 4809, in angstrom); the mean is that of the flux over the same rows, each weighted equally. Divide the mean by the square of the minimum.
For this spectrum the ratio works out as 0.75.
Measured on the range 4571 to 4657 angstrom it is 0.77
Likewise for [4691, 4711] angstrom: 0.57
